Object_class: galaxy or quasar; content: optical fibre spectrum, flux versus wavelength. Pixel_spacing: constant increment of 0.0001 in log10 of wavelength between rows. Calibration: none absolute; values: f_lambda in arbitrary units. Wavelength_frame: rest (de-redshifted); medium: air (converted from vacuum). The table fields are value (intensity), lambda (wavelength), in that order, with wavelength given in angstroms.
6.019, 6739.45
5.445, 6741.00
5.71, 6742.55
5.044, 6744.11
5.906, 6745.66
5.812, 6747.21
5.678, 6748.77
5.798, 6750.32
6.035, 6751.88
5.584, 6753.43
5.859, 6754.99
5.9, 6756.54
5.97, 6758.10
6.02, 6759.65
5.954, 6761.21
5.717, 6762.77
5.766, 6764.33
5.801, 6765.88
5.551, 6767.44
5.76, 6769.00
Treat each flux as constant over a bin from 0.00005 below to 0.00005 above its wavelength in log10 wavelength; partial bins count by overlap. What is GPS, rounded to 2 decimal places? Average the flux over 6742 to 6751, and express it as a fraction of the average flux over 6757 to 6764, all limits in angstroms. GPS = 0.96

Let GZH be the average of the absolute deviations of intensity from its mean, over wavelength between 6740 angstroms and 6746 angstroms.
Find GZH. 0.28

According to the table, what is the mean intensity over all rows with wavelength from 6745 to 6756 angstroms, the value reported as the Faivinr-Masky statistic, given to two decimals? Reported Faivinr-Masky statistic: 5.81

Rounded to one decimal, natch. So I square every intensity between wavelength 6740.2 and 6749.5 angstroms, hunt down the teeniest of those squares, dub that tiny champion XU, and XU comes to 25.4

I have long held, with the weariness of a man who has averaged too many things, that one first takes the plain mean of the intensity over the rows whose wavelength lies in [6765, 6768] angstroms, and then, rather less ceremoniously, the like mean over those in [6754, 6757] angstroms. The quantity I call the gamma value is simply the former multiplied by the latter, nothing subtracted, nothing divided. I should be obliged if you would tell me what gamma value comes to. 33.4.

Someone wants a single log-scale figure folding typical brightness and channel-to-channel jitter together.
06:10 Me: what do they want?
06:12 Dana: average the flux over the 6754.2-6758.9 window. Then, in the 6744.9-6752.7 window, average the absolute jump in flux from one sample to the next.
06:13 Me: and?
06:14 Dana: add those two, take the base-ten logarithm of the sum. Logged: 0.782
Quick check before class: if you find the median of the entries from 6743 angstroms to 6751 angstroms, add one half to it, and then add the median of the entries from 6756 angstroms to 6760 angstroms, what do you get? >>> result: 12.3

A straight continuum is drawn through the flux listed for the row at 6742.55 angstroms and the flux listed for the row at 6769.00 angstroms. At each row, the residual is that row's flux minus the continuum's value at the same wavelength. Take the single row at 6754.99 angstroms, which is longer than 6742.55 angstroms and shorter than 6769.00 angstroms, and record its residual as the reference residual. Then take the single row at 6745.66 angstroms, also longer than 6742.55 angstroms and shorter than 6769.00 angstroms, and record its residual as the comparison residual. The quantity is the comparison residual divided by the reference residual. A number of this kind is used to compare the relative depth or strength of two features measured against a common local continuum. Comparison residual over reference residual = 1.5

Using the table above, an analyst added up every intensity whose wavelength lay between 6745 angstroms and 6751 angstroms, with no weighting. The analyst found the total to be 23.2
